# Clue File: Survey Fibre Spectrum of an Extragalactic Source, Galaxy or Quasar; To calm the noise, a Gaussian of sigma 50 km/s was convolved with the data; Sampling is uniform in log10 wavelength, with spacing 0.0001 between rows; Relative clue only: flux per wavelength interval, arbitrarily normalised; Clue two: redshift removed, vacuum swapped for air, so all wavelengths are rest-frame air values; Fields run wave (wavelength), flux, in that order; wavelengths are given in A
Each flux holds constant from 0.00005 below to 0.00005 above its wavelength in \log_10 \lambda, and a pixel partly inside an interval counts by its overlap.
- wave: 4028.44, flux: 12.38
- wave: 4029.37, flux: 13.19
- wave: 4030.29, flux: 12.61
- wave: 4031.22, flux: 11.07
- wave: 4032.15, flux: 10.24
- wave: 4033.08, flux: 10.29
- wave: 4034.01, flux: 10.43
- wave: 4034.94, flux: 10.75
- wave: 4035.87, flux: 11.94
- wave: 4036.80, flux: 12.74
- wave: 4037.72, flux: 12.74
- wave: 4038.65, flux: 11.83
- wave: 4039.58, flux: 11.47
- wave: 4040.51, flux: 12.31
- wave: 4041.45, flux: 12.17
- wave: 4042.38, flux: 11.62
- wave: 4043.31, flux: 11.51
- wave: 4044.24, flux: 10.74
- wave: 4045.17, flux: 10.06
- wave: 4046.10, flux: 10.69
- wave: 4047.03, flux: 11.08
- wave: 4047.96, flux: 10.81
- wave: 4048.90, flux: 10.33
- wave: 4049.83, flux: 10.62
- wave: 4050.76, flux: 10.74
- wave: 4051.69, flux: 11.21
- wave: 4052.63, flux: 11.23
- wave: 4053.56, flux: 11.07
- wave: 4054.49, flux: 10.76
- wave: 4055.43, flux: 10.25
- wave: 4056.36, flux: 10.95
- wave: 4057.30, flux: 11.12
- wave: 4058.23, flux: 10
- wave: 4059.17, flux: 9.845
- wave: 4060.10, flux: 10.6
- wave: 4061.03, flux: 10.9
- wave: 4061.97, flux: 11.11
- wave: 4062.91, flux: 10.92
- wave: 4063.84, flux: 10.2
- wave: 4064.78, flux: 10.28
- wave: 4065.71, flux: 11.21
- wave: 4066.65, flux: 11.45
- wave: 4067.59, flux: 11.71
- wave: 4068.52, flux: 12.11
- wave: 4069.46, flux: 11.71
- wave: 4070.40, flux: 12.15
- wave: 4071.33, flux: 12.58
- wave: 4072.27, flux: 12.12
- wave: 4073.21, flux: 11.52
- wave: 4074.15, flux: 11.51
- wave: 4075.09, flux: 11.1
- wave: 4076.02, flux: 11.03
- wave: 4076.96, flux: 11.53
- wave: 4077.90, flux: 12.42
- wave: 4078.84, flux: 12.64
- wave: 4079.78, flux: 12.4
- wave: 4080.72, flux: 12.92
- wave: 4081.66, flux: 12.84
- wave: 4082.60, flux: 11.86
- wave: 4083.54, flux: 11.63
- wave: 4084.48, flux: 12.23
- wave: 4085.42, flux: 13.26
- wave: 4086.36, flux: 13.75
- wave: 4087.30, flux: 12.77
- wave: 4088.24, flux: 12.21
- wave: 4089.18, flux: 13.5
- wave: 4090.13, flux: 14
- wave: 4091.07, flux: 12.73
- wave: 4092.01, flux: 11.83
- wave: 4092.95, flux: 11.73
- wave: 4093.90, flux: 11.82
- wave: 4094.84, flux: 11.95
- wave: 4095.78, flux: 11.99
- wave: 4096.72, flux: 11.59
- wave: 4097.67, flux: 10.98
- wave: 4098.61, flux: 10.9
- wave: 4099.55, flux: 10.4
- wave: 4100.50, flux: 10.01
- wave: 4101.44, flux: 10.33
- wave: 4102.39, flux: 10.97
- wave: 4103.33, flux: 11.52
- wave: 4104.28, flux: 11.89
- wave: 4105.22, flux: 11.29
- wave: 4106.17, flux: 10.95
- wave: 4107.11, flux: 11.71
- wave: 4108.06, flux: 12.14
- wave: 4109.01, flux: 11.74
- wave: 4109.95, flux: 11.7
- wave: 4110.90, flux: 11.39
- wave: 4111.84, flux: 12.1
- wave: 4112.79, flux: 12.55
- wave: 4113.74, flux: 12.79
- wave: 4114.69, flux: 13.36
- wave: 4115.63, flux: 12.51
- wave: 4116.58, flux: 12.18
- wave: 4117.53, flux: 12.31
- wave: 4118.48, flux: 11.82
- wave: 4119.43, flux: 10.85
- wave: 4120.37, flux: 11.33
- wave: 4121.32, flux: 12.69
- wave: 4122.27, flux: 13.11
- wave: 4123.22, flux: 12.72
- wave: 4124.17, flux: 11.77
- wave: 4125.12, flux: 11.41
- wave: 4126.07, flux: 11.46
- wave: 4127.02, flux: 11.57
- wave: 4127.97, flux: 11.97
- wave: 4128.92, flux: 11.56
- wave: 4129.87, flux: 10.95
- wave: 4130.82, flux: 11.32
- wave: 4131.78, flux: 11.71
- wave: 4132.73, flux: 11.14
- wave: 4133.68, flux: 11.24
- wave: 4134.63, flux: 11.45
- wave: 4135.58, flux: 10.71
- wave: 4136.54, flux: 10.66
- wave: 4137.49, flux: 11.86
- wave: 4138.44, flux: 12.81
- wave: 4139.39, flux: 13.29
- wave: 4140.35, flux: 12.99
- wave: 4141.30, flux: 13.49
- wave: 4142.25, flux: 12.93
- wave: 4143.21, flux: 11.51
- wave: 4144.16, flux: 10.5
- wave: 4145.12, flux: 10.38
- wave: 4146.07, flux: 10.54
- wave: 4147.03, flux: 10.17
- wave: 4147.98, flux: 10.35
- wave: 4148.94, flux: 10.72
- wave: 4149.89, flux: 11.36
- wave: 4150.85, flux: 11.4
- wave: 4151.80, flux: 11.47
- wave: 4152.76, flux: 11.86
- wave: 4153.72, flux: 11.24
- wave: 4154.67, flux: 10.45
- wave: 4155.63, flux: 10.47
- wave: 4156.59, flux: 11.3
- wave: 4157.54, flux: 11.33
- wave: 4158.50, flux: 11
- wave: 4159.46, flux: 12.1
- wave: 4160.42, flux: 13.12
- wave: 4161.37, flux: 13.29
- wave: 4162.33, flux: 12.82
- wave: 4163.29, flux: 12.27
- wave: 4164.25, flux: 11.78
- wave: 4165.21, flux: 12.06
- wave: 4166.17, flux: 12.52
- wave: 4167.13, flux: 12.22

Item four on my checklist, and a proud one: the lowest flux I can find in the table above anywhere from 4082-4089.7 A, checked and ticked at 11.63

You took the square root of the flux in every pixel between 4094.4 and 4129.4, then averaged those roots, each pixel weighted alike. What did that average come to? 3.42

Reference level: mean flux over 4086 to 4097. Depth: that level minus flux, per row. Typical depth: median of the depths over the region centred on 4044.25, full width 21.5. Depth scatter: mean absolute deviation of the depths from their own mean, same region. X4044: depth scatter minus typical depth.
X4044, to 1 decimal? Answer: -0.8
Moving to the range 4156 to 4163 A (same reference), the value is 0.4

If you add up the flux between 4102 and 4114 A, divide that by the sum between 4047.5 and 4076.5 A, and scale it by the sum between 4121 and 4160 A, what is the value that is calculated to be 211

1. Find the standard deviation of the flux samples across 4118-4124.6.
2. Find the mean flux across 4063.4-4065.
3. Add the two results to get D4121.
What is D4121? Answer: 11.0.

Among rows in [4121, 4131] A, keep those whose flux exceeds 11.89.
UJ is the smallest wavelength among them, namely 4121.32 A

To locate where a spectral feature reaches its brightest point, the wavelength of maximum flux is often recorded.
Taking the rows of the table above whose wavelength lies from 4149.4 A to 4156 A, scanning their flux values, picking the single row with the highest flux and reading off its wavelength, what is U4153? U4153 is 4152.76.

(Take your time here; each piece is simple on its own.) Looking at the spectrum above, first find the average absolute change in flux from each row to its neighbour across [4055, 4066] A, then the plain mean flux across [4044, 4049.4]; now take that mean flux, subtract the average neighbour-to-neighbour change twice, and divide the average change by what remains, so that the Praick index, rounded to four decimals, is 0.0502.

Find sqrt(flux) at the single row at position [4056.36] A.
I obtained 3.31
